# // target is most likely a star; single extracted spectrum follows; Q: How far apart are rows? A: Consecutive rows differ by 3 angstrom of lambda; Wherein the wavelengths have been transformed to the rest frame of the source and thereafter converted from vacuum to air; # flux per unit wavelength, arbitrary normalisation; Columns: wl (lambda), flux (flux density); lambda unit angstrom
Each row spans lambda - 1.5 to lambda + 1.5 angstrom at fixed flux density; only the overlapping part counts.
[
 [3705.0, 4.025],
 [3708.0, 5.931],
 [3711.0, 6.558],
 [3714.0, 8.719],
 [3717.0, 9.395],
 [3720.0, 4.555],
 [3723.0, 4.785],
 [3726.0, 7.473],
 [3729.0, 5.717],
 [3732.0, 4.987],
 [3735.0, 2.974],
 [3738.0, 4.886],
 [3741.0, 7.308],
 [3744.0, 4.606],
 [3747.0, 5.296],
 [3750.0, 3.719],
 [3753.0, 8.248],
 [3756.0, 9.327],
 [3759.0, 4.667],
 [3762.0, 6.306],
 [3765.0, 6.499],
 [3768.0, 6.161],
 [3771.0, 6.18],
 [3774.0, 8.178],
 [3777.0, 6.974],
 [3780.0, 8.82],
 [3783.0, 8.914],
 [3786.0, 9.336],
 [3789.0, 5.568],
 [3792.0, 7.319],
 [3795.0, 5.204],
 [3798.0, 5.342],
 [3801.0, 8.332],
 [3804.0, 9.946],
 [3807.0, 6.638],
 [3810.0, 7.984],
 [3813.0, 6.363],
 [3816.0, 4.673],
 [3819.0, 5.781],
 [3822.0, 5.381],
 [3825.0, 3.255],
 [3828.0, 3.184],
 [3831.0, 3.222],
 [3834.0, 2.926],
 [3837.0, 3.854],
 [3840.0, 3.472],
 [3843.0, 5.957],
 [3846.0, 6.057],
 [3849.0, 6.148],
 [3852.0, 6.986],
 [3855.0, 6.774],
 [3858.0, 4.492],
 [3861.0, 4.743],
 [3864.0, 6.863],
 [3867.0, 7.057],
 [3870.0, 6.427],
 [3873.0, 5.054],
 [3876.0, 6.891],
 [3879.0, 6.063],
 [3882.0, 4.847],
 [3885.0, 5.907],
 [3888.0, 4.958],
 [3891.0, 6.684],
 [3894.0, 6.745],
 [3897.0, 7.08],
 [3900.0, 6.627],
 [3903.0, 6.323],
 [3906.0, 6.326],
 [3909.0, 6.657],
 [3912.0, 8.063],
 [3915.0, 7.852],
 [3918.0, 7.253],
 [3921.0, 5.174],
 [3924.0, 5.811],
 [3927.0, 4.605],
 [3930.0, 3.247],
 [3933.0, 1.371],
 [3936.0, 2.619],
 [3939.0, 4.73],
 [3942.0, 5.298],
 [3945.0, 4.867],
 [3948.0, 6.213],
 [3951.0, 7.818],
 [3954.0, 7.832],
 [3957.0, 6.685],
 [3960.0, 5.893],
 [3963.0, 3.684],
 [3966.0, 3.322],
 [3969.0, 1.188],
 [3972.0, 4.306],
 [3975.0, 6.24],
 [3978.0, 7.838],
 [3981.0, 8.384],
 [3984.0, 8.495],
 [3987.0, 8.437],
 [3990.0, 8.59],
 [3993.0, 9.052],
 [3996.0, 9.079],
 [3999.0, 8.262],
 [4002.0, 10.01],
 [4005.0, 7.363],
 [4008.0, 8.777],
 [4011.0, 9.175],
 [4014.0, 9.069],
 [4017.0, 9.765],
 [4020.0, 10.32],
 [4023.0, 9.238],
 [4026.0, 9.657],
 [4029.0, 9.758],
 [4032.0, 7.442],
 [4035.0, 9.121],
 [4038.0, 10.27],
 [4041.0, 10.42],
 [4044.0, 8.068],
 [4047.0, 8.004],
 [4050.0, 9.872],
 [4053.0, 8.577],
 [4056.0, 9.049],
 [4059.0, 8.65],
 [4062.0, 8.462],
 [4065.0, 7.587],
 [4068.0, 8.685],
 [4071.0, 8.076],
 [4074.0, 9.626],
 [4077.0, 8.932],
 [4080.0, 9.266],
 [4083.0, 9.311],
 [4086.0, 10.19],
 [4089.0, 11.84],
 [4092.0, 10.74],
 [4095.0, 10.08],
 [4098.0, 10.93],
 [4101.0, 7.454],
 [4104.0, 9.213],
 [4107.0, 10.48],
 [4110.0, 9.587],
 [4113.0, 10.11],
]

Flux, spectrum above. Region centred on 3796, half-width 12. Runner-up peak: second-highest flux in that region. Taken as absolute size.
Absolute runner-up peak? 9.3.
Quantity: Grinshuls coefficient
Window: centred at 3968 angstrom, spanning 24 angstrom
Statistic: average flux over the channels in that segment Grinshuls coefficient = 4.9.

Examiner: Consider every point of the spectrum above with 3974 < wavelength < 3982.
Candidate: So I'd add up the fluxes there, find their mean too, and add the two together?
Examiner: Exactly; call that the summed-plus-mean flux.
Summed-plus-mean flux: 30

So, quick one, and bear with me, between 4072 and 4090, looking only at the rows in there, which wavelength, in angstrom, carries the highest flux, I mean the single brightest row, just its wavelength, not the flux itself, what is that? 4089.0 angstrom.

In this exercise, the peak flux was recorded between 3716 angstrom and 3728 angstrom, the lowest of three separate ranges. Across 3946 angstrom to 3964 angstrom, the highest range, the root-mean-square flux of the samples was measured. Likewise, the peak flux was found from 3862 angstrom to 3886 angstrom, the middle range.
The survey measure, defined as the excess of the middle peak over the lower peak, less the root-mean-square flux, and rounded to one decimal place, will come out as -8.8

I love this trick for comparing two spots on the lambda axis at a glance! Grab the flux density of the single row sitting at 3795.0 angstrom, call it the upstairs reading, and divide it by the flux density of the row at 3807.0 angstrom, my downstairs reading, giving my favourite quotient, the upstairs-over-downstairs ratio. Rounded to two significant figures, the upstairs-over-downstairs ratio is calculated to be 0.78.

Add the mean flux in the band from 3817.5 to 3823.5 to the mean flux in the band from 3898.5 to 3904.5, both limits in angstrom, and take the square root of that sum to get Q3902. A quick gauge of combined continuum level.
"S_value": 3.47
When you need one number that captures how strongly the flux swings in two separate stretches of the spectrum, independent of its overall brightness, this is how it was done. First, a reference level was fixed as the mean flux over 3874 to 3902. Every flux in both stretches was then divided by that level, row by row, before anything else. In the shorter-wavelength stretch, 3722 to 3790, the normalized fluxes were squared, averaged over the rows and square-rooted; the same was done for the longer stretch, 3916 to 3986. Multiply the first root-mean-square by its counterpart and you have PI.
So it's 0.99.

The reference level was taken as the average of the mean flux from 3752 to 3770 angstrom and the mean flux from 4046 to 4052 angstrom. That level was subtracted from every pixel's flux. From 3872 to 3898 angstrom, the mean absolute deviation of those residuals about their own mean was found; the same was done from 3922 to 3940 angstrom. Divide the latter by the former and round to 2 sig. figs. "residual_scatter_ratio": 1.8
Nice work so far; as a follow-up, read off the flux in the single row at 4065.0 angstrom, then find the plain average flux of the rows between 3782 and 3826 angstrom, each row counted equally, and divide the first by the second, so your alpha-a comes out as 1.1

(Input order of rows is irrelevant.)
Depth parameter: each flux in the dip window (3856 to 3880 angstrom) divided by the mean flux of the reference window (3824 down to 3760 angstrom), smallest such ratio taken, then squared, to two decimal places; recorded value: 0.42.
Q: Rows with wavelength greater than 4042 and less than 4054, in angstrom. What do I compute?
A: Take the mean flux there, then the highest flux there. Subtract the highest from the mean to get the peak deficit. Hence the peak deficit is -1.2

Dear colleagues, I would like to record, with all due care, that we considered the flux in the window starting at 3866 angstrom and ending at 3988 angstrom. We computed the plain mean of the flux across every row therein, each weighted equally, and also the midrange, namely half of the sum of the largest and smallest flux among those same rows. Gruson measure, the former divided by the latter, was 1.21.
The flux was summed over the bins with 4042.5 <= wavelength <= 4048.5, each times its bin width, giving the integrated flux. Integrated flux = 48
